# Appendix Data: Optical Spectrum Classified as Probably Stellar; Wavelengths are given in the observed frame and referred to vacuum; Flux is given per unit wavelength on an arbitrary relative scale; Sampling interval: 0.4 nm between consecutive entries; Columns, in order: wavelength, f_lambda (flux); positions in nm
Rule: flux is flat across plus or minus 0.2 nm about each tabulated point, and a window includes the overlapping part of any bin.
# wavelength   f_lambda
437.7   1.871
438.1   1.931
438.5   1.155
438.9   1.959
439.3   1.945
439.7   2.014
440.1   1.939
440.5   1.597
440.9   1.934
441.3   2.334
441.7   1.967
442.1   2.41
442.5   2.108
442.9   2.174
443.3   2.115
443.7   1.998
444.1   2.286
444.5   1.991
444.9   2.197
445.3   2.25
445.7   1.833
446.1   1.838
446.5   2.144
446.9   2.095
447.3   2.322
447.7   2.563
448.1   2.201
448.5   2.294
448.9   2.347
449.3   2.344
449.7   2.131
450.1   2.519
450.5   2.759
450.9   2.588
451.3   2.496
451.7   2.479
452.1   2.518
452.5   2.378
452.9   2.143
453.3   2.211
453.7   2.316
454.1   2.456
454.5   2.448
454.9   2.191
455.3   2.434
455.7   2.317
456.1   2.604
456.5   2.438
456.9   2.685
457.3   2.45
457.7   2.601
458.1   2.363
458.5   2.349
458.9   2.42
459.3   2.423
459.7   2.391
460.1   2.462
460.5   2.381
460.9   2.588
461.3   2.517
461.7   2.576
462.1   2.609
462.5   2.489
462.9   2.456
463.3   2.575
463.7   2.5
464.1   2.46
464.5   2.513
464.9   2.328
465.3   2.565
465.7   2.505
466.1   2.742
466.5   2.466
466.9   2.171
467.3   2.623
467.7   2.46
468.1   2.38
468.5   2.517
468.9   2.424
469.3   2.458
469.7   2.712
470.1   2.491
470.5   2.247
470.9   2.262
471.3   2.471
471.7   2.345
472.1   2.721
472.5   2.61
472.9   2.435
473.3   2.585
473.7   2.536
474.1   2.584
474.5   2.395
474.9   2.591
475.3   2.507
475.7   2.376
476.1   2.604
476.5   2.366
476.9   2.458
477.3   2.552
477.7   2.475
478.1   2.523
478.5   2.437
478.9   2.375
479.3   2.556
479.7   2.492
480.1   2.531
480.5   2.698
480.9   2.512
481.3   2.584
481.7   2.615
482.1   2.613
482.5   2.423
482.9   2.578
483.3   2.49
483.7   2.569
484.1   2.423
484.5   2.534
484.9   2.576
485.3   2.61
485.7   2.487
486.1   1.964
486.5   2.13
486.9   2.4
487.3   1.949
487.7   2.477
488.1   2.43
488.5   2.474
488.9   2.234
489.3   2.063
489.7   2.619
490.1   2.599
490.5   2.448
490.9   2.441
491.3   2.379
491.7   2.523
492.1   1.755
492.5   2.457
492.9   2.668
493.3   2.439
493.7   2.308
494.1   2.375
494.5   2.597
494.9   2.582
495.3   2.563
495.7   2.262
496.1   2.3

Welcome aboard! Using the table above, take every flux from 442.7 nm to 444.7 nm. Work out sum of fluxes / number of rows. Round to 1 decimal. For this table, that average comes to 2.1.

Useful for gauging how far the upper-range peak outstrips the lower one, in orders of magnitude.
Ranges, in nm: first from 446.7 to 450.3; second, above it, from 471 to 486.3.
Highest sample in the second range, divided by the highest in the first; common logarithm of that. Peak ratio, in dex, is 0.026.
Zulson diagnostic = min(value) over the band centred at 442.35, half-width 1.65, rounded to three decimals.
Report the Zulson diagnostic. 1.934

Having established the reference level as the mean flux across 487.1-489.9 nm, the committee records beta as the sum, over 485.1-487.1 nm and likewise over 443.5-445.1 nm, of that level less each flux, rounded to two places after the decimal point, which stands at 0.82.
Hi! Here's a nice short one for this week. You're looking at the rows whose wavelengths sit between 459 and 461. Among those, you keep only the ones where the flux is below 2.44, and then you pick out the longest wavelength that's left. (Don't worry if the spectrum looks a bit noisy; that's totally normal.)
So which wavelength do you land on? 460.5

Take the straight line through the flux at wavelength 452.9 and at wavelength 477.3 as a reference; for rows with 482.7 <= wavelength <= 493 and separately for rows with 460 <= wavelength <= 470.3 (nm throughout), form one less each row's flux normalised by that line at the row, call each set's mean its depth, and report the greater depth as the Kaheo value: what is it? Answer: 0.12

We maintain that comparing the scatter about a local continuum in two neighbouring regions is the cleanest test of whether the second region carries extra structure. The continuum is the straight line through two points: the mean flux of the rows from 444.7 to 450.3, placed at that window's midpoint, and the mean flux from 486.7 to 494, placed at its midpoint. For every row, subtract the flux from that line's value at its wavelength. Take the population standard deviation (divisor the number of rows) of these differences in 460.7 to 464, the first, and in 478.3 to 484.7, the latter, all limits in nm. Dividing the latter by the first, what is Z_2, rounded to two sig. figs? 1.5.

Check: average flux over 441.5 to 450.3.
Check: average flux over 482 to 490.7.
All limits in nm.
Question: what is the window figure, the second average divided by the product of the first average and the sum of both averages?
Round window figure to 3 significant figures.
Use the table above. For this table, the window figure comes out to 0.240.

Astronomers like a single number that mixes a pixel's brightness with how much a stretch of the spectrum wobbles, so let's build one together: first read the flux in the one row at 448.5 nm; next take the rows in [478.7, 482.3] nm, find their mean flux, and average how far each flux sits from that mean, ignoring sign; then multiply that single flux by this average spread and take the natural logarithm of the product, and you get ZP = -1.87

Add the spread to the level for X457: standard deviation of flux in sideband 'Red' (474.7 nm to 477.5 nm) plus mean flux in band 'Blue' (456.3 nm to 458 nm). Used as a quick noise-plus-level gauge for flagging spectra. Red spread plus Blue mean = 2.6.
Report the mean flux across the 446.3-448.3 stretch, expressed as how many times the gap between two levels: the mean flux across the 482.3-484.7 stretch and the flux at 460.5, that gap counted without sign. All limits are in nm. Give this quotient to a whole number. 19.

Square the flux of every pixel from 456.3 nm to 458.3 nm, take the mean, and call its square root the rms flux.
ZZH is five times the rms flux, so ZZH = 12.6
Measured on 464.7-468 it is 12.4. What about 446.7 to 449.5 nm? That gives 11.6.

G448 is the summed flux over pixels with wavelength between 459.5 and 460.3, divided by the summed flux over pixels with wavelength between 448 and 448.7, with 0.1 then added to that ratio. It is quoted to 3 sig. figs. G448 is 1.18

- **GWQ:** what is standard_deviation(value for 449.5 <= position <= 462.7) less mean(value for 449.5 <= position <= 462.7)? -2.30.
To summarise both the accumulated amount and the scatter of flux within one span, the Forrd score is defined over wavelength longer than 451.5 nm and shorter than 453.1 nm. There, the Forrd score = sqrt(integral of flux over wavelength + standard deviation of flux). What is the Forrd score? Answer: 1.99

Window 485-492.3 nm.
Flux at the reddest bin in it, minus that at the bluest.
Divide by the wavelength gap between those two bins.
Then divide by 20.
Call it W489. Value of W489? -0.0063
